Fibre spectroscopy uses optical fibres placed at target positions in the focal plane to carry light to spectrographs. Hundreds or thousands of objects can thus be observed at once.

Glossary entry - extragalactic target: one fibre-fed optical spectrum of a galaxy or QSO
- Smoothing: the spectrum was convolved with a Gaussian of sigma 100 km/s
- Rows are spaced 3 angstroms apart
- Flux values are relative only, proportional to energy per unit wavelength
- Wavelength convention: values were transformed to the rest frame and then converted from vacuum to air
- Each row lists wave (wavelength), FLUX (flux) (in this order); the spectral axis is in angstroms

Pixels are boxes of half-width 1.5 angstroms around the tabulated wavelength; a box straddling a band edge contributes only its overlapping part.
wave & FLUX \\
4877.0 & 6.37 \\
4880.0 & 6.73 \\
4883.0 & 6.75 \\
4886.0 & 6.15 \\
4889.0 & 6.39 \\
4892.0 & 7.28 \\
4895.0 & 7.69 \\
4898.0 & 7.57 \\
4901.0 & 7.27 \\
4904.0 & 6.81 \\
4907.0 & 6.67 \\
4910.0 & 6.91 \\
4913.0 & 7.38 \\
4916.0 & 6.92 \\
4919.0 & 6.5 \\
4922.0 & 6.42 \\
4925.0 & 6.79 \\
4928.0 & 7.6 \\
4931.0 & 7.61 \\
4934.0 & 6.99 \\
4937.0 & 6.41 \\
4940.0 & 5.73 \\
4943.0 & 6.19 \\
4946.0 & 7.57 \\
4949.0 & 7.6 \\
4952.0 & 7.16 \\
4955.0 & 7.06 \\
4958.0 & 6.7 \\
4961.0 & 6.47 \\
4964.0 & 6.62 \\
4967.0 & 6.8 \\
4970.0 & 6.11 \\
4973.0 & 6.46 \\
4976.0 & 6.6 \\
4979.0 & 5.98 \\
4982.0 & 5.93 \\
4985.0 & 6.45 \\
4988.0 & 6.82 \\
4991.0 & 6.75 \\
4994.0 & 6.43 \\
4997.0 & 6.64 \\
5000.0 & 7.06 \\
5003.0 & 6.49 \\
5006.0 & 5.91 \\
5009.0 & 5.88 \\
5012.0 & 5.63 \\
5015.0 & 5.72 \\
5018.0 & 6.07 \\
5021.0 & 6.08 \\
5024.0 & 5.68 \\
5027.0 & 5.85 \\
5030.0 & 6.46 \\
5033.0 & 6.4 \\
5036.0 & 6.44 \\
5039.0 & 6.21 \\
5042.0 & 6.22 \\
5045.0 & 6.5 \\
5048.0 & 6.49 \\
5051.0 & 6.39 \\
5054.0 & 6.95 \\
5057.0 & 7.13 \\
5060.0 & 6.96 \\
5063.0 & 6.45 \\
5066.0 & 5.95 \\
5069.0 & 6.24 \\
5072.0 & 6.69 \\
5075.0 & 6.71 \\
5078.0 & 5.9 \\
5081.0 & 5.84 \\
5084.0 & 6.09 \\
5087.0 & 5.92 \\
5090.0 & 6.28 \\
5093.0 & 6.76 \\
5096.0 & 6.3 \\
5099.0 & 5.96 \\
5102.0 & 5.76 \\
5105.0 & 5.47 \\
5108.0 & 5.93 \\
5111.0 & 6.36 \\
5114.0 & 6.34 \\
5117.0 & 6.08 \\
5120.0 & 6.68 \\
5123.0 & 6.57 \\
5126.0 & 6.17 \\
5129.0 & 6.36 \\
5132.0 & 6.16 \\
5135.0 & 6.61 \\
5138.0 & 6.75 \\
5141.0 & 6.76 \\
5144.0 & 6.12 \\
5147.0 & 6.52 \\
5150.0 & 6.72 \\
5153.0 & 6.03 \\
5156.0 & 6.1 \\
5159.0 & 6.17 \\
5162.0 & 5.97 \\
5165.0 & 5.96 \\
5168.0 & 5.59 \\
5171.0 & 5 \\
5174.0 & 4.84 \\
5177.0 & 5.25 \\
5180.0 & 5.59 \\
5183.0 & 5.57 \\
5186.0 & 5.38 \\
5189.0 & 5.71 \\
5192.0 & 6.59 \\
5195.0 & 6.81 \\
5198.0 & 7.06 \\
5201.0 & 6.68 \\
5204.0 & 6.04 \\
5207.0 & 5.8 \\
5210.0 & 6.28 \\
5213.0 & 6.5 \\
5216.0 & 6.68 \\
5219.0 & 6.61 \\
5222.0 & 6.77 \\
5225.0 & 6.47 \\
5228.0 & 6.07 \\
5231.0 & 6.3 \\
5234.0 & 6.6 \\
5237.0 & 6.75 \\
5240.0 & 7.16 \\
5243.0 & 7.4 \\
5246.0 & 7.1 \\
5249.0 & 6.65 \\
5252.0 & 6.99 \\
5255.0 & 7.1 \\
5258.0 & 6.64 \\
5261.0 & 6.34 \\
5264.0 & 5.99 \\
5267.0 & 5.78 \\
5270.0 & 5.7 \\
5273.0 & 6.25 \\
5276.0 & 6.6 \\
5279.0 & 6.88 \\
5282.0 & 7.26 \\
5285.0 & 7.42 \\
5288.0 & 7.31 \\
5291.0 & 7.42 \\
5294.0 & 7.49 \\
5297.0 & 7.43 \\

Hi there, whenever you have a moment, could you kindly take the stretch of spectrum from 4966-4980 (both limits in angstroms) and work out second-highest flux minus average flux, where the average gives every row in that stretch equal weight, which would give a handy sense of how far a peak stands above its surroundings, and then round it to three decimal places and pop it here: 0.210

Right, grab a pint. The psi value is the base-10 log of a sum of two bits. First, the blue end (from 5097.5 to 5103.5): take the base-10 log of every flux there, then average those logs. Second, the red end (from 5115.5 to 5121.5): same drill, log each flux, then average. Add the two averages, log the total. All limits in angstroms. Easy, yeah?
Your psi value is 0.197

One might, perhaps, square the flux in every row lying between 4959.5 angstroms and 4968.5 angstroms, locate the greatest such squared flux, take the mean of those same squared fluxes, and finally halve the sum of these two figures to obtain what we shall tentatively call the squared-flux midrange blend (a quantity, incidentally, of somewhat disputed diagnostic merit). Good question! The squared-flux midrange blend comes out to 45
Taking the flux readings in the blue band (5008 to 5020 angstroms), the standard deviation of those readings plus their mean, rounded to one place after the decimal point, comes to 6.0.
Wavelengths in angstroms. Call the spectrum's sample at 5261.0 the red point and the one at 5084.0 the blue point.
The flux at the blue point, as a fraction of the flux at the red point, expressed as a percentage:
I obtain 96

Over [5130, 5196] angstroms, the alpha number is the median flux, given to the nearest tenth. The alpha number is 6.1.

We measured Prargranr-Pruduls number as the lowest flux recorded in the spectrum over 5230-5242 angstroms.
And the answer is 6.3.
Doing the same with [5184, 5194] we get 5.38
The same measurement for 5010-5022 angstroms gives 5.63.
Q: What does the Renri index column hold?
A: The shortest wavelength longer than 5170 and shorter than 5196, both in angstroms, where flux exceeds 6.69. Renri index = 5195.0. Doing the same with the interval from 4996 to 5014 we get 5000.0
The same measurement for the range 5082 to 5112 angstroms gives 5093.0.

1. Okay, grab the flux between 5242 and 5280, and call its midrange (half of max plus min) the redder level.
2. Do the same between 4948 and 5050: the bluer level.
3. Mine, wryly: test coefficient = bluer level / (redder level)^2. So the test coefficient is 0.154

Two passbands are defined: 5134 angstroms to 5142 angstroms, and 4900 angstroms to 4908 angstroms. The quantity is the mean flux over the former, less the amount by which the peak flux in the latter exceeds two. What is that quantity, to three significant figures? 1.44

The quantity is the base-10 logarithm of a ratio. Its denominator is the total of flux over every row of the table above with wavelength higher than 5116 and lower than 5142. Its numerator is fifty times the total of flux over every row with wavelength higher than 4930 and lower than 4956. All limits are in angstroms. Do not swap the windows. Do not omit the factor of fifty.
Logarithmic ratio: 1.73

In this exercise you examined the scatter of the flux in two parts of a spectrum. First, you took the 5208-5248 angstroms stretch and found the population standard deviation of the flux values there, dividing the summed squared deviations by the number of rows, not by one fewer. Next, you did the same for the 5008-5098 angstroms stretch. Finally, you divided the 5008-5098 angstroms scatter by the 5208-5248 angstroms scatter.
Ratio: 1.08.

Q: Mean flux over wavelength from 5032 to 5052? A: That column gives 6.38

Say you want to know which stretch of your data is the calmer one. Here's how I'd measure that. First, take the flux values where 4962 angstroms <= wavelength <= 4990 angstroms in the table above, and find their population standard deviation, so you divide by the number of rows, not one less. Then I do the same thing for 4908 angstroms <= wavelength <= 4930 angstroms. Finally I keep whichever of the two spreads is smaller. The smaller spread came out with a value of 0.32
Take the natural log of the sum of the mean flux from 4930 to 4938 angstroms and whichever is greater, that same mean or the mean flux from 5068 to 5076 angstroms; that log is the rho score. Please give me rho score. 2.64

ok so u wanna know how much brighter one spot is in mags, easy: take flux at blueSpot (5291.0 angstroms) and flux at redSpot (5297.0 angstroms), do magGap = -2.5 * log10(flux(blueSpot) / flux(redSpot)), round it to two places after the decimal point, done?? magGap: 0.00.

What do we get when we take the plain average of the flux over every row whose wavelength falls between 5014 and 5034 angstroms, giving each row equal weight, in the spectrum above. 6.04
